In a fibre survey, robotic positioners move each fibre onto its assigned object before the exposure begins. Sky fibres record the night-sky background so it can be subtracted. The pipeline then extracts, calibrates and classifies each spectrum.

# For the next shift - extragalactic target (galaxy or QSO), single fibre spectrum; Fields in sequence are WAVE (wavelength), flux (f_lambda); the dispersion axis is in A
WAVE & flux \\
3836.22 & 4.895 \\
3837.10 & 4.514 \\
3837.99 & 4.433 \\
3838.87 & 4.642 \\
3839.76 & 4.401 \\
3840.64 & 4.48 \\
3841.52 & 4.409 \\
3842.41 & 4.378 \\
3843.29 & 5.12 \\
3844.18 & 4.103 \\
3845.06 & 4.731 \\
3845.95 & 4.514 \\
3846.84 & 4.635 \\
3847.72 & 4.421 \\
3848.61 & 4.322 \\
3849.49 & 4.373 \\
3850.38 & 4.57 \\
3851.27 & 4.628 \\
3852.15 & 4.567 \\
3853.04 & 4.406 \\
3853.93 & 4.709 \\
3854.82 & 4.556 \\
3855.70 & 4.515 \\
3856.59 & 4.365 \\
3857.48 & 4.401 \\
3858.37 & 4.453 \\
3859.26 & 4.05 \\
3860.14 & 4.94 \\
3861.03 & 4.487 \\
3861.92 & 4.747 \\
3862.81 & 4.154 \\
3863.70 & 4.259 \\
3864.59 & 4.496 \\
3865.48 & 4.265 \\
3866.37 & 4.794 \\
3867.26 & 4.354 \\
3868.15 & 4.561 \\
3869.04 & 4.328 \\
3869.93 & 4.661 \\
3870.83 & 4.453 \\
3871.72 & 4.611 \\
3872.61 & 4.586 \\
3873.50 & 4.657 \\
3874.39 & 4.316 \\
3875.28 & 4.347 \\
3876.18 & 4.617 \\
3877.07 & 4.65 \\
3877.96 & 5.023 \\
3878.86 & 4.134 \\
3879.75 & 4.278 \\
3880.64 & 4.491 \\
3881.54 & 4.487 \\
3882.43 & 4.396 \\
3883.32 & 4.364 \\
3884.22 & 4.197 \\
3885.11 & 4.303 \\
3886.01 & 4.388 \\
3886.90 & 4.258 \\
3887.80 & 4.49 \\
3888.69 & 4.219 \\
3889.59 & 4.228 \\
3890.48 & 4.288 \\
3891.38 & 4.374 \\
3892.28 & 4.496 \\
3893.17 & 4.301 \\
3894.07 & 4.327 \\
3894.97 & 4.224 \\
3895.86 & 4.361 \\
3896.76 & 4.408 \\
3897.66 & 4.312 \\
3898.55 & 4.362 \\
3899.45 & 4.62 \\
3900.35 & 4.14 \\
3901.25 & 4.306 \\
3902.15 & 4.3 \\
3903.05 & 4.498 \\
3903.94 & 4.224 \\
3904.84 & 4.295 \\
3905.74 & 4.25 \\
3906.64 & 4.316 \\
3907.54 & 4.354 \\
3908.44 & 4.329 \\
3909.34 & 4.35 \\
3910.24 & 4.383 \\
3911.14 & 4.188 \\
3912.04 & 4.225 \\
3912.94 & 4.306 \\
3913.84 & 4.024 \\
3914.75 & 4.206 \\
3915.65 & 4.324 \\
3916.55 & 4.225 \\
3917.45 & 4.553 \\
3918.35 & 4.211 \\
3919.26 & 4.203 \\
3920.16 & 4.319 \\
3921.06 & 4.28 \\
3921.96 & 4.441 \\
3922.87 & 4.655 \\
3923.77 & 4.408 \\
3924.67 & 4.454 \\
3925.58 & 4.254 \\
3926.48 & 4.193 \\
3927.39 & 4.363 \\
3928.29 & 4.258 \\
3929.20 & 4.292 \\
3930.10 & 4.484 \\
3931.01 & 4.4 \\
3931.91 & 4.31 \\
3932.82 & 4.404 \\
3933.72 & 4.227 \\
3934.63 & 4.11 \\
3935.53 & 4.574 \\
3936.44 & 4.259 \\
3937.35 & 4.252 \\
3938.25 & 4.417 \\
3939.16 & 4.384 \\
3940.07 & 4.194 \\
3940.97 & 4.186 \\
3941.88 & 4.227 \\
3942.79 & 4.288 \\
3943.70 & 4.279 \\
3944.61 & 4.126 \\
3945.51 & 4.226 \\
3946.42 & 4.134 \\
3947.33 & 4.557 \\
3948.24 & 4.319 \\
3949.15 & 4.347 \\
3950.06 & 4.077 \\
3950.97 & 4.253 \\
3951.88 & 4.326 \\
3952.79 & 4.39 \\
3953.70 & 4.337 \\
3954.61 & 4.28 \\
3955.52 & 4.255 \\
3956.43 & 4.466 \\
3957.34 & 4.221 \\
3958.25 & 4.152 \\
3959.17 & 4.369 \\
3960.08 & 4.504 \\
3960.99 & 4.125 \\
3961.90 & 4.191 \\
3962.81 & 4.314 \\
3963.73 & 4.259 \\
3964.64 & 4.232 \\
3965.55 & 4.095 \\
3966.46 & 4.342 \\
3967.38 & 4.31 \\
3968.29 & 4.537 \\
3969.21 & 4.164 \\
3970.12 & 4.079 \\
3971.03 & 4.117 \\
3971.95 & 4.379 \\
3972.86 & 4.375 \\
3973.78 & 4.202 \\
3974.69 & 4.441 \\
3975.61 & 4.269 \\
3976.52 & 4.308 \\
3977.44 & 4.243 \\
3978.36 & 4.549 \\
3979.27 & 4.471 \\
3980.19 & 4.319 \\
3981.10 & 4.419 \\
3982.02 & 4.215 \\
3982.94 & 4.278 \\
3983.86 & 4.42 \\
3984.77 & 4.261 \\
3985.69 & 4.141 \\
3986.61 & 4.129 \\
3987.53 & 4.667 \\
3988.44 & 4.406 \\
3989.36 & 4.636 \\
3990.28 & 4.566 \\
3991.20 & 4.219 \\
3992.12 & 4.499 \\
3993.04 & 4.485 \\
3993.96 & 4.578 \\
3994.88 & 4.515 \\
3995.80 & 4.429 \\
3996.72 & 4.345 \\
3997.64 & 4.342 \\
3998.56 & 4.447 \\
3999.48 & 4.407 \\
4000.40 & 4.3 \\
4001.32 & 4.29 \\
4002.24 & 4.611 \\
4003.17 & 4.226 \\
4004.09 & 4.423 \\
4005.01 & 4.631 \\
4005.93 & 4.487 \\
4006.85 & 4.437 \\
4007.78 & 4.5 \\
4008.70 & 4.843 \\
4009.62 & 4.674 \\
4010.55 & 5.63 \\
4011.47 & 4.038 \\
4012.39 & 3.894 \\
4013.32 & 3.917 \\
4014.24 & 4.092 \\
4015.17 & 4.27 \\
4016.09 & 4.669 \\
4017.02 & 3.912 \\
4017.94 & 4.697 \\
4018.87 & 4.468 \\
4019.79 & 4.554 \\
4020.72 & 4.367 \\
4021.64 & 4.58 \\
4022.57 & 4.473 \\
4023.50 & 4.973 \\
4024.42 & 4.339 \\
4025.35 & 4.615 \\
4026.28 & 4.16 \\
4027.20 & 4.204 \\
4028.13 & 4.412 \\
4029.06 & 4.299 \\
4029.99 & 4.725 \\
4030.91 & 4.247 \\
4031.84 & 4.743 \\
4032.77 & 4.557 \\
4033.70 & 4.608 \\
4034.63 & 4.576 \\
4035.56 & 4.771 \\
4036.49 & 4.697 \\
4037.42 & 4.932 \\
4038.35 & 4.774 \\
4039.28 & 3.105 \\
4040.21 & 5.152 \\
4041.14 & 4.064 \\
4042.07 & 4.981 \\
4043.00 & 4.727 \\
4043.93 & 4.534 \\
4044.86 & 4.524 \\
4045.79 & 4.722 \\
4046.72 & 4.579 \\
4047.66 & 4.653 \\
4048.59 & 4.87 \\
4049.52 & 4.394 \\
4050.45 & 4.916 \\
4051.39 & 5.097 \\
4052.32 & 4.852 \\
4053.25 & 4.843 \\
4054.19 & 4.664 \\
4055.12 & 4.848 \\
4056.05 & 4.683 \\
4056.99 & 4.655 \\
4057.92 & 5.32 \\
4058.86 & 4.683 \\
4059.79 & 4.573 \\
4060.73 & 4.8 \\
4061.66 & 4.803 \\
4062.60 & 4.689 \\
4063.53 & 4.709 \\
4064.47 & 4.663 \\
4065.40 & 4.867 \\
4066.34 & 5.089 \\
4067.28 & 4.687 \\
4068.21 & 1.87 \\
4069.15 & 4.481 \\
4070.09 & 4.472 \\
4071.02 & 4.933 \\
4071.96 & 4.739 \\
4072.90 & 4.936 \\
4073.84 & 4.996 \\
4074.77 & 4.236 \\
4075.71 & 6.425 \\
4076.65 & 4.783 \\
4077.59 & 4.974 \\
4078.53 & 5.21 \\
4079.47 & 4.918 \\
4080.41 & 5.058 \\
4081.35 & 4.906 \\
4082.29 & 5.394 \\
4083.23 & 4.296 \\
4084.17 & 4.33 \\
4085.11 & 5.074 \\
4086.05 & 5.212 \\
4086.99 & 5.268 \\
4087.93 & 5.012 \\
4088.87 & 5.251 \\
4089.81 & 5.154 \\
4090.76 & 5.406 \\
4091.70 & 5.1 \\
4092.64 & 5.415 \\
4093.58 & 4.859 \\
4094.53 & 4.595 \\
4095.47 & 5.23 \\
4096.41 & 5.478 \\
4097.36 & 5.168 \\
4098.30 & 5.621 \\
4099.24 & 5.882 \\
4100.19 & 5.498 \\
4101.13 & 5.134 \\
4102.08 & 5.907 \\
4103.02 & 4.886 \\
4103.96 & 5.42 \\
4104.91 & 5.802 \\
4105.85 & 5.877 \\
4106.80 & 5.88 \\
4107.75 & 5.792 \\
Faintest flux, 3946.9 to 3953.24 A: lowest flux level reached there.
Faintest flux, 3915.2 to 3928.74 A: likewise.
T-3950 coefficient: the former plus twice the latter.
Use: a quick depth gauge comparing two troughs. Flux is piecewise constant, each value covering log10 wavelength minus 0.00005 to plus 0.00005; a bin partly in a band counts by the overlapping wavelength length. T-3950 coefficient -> 12.5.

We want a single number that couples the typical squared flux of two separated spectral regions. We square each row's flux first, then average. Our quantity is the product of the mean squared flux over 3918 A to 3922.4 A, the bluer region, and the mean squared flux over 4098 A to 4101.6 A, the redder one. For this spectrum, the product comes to 565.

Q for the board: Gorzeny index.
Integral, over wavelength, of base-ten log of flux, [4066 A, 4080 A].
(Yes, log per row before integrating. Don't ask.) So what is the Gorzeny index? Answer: 9.3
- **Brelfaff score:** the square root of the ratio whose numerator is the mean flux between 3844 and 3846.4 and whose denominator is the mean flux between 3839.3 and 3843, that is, 1.00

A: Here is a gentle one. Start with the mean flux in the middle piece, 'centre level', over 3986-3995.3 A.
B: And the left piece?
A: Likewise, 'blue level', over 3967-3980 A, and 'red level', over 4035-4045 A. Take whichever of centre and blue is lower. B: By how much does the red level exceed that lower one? 0.25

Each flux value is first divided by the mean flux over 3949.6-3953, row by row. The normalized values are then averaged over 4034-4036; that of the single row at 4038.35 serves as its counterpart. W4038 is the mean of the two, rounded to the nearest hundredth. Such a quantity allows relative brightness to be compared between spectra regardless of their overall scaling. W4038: 1.11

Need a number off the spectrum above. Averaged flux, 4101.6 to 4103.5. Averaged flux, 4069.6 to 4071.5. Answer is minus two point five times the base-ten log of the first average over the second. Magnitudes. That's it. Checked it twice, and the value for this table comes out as -0.15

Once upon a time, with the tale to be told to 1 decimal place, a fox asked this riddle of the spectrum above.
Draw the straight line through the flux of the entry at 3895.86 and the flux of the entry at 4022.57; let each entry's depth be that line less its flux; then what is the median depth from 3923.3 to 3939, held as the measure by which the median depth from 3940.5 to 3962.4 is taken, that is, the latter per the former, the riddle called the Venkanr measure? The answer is 1.7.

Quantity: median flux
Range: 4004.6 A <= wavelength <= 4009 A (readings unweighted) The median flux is 4.50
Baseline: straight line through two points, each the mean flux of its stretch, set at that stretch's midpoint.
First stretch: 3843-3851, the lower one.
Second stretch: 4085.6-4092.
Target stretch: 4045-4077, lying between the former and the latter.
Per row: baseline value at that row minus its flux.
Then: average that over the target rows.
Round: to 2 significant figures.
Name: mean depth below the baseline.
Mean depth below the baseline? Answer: 0.40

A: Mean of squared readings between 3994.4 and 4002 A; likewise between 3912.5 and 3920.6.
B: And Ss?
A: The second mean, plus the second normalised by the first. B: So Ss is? 19.1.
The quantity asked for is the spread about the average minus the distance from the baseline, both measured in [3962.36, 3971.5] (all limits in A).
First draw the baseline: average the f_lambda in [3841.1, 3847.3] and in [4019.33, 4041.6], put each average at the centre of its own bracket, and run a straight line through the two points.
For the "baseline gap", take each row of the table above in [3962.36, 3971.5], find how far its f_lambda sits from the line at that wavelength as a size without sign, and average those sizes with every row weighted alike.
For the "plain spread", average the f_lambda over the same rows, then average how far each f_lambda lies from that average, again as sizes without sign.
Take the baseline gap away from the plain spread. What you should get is -0.17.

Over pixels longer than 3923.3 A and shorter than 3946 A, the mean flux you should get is 4.30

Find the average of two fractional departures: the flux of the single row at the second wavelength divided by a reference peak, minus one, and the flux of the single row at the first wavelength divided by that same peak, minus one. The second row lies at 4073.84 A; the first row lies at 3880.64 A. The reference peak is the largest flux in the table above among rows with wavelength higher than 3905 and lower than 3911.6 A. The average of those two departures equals 0.08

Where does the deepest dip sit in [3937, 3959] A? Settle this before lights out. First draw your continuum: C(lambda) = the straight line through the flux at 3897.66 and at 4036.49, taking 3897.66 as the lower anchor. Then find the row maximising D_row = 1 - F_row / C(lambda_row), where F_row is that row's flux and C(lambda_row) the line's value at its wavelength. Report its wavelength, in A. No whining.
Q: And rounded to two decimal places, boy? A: 3950.06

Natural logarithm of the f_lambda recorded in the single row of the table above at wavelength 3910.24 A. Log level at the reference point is 1.48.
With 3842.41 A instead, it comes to 1.48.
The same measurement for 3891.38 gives 1.48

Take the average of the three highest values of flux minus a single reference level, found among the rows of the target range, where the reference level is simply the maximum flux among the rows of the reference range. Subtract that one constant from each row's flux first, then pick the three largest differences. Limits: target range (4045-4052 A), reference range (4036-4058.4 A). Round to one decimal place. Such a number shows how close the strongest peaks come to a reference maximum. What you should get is -0.4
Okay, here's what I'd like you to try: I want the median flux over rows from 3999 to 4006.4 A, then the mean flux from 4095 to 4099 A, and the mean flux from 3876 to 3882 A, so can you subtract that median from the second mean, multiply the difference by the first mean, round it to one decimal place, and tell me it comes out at 0.6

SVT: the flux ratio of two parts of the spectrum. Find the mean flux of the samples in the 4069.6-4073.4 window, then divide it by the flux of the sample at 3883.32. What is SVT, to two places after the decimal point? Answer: 1.09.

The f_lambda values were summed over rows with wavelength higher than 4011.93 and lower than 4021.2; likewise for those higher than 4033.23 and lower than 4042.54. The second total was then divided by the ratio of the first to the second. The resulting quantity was 48.7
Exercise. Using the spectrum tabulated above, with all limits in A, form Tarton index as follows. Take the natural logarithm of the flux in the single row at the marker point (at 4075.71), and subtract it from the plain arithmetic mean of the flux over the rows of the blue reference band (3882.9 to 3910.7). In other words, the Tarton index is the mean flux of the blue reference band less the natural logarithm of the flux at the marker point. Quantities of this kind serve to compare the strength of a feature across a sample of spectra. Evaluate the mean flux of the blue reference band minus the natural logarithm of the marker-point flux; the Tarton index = 2.47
